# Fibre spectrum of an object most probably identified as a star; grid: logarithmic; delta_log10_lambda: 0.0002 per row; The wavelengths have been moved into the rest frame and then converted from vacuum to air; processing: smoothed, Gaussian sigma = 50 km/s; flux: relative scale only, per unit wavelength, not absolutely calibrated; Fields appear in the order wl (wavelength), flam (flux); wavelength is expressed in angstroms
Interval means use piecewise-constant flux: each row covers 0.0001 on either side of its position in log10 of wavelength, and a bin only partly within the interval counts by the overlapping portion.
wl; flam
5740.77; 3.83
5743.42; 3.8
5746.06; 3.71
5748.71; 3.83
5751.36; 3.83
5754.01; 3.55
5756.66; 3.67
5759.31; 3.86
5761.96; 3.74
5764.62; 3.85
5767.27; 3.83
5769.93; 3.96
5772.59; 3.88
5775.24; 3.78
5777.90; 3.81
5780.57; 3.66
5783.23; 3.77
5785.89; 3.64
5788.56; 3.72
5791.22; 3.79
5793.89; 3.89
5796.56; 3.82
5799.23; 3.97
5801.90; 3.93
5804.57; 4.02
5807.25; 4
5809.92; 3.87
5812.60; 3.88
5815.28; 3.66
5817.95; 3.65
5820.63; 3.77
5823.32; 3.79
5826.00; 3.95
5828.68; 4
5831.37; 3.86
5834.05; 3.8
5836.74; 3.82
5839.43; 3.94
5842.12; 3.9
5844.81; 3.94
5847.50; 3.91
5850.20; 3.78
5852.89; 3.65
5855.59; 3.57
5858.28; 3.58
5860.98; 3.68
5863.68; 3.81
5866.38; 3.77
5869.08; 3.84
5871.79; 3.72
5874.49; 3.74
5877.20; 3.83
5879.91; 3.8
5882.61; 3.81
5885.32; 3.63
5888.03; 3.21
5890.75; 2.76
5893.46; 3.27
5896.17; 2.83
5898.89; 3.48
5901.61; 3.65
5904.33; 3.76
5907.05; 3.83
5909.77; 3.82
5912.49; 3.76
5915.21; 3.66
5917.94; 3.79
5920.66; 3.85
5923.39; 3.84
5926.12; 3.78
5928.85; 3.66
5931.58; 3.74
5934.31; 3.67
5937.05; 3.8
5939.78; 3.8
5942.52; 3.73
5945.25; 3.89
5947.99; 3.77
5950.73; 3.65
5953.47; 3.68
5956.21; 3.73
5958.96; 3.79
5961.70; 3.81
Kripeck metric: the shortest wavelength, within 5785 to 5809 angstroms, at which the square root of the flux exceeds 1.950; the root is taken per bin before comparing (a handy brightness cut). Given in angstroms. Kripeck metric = 5793.89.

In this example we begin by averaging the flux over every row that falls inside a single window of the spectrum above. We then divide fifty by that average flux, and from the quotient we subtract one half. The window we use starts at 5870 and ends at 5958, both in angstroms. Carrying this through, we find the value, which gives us 13.2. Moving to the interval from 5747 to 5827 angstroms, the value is 12.6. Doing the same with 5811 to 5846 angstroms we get 12.5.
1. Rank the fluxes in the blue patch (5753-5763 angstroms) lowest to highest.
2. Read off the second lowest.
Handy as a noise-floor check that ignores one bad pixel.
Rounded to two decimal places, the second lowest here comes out 3.67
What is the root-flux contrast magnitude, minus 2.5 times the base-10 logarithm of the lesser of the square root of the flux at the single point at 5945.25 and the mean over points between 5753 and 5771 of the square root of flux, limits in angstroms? -0.722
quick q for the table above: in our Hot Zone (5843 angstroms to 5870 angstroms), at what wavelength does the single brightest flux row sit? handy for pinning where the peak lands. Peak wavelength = 5844.81 angstroms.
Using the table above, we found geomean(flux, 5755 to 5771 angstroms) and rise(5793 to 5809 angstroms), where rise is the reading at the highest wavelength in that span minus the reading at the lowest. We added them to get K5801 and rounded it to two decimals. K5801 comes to 3.93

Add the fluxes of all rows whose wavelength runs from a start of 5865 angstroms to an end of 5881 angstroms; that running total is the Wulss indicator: 22.7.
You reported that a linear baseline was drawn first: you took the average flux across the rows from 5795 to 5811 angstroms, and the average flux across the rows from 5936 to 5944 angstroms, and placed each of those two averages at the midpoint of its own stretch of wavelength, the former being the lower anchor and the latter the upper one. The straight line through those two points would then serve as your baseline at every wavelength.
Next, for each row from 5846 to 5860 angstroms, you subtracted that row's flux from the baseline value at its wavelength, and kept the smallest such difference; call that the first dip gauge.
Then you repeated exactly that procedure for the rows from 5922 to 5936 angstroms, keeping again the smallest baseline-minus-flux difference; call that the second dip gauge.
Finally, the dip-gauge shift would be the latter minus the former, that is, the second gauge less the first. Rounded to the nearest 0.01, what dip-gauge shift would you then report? -0.02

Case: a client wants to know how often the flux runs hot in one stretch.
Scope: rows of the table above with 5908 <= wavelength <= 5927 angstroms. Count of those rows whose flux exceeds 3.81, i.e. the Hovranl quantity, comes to 3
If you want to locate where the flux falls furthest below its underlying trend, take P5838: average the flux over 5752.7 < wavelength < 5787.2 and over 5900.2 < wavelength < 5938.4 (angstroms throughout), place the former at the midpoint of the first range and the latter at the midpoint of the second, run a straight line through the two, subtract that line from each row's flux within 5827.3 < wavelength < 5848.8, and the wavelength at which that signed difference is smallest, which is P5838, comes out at 5834.05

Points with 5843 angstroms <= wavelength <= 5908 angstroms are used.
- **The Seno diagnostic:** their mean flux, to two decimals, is 3.62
